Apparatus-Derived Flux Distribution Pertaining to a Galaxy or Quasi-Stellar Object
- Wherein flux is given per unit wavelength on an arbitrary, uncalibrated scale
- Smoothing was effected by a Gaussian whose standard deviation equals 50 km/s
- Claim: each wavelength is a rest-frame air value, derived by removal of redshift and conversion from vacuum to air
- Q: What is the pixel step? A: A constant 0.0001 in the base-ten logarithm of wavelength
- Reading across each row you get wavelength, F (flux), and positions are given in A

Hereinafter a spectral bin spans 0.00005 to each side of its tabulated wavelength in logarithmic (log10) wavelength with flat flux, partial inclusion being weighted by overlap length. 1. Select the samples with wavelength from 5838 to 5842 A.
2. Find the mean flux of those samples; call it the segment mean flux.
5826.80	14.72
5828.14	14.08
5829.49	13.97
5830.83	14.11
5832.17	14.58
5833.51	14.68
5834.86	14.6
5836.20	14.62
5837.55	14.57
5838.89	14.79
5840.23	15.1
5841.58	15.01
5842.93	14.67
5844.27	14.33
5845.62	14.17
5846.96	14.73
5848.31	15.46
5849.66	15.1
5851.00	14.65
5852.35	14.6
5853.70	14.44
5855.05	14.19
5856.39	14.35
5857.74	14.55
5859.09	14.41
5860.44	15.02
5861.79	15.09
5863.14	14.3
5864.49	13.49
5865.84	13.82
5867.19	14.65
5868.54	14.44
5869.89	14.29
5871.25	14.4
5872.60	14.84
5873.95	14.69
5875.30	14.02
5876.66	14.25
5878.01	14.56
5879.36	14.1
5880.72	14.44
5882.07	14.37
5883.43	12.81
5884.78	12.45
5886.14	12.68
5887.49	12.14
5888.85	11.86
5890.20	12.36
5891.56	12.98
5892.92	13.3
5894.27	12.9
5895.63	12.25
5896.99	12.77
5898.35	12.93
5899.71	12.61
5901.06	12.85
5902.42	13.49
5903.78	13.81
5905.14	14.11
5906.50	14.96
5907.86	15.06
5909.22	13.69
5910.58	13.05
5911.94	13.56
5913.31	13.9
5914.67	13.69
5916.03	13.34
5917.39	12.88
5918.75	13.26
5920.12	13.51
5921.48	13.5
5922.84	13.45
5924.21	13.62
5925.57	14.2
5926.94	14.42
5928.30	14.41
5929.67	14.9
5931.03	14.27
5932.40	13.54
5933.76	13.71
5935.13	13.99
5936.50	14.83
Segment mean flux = 15.0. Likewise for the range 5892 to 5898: 12.8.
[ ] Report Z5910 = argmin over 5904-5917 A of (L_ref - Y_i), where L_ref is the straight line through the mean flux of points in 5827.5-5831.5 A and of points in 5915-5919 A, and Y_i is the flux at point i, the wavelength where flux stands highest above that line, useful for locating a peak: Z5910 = 5907.86 A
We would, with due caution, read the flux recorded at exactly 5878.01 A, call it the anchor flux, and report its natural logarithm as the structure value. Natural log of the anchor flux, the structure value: 2.68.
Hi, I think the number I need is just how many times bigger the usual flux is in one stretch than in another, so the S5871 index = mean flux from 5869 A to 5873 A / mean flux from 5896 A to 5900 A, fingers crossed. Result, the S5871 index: 1.14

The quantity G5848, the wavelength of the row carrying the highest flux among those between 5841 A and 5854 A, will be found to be 5848.31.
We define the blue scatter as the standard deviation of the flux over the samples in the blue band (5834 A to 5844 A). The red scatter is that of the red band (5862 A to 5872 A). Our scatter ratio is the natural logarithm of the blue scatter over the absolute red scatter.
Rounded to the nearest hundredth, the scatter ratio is -0.64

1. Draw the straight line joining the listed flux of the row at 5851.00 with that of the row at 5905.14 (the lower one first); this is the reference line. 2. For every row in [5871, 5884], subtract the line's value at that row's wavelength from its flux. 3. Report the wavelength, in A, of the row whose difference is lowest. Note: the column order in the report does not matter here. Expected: 5883.43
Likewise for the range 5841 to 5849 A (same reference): 5845.62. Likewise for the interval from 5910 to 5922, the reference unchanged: 5917.39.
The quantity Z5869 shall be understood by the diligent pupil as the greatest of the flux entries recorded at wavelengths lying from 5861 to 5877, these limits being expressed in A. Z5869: 15.09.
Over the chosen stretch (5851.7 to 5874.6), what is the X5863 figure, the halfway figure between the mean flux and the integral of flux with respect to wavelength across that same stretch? 173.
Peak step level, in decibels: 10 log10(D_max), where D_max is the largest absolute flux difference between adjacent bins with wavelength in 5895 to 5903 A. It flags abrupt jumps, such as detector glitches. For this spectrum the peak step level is -1.9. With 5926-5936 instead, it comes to -1.4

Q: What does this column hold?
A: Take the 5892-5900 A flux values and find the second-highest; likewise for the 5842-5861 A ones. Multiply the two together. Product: 195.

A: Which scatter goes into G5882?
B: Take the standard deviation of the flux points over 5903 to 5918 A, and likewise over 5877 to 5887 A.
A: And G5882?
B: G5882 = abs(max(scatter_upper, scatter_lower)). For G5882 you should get 0.9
